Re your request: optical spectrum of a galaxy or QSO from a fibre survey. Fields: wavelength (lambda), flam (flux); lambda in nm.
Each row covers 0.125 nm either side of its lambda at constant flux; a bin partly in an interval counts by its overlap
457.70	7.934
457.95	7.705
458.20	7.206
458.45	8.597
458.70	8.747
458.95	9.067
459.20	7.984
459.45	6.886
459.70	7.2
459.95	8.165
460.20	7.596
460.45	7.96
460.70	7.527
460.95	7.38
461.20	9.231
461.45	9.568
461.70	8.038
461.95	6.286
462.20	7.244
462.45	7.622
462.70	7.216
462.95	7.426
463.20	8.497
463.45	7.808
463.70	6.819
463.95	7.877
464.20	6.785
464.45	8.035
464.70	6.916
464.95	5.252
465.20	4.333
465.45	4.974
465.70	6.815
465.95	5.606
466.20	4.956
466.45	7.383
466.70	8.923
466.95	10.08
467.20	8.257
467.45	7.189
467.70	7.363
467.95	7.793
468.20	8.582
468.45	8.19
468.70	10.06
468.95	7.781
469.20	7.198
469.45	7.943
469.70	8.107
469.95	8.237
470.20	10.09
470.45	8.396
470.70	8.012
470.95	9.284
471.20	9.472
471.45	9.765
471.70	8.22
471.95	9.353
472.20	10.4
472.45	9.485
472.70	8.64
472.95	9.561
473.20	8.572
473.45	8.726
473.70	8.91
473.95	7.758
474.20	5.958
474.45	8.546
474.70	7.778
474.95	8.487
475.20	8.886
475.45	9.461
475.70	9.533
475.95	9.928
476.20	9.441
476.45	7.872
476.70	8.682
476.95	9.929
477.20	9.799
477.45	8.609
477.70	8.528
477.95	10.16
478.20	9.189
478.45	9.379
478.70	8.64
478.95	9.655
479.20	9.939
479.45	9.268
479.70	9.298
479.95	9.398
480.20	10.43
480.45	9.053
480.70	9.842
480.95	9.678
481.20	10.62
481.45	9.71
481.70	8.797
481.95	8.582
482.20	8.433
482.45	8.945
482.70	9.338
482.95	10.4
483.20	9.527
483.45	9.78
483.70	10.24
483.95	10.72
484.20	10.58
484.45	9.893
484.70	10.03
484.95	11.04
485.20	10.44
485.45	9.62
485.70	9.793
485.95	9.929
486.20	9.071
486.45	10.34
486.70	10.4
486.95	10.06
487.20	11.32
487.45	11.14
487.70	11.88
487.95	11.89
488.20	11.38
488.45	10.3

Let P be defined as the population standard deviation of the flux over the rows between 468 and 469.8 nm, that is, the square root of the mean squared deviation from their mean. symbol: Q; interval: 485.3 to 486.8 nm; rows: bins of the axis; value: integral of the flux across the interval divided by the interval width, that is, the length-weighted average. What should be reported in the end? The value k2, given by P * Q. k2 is 8.2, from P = 0.83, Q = 9.9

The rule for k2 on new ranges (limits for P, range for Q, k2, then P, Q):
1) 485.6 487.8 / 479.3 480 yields 7.7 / 0.82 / 9.3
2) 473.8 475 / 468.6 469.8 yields 7.7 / 0.94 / 8.2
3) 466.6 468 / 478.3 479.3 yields 9.3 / 0.99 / 9.4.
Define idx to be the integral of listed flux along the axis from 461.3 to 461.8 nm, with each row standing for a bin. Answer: 4.43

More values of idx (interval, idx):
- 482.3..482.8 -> 4.55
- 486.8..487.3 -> 5.32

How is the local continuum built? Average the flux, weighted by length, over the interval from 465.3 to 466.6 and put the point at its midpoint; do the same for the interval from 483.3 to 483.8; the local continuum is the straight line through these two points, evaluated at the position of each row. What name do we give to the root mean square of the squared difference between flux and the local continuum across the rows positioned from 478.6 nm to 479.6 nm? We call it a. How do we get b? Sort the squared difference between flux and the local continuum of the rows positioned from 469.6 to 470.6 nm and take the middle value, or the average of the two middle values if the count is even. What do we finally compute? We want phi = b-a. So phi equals 1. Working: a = 0.5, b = 1.9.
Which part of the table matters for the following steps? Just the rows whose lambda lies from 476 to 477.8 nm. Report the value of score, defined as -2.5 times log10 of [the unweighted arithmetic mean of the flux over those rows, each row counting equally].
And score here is -2.38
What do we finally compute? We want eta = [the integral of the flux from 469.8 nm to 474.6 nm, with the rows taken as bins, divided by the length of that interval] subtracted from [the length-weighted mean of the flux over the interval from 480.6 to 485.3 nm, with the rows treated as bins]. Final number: 1.02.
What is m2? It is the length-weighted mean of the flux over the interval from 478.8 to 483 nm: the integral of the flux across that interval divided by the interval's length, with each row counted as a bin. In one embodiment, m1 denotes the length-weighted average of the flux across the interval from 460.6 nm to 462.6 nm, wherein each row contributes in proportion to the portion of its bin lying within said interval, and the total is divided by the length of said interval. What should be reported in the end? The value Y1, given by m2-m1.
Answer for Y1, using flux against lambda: 2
